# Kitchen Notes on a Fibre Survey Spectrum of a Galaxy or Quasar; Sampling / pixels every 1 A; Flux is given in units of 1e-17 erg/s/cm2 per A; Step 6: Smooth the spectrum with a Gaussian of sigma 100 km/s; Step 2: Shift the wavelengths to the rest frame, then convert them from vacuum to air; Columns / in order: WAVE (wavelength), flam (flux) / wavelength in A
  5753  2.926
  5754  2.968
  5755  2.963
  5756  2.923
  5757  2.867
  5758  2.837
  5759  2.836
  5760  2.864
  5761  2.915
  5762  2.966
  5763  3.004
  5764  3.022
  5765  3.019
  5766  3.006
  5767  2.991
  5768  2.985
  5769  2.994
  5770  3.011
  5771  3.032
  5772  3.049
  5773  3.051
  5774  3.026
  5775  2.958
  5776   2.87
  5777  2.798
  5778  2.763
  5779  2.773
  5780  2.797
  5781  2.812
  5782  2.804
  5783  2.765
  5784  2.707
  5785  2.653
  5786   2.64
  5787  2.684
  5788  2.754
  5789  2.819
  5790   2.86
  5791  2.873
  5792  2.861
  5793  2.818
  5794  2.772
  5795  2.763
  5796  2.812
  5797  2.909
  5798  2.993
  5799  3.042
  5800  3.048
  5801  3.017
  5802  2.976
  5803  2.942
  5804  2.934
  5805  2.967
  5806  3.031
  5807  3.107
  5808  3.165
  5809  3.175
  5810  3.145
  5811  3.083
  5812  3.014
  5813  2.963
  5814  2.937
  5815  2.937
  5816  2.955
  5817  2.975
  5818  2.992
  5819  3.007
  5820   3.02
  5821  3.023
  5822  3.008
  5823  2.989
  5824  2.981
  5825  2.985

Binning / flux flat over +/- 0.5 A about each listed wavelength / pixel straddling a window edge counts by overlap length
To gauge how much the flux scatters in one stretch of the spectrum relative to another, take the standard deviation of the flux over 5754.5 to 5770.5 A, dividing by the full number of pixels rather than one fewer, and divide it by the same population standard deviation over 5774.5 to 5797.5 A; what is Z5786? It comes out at 0.86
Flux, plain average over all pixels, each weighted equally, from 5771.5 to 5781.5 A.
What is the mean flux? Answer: 2.89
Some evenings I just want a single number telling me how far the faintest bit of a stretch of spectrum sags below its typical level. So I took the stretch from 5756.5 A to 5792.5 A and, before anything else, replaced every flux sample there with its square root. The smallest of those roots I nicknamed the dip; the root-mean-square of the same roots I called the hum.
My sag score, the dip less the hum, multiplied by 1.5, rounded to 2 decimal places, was -0.11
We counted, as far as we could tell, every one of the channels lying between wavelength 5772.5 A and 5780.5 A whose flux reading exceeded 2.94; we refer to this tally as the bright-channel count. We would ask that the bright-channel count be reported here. 3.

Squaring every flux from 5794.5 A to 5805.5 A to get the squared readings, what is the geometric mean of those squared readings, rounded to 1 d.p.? 8.7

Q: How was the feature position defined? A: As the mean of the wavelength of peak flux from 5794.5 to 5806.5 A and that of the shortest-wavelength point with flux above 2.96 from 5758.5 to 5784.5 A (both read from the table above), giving 5781.0 A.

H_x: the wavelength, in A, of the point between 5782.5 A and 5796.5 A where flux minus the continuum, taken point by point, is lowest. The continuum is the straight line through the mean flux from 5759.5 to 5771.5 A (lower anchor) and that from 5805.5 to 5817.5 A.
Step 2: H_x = 5786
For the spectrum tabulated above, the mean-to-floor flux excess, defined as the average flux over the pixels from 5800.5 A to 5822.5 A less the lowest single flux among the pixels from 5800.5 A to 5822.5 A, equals 0.083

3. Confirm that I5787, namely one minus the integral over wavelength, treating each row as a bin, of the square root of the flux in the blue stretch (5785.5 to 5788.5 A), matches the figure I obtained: -3.92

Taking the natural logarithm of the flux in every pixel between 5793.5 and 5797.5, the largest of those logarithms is 1.07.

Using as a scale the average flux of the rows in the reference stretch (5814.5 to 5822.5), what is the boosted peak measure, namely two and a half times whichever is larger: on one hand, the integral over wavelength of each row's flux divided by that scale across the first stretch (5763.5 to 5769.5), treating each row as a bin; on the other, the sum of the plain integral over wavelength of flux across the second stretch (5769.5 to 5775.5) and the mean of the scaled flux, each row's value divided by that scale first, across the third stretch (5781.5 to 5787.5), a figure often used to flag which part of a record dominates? 48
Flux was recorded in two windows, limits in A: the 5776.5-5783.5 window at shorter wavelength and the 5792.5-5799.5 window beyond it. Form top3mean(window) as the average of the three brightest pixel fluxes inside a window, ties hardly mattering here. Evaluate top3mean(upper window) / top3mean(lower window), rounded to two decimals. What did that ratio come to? 1.06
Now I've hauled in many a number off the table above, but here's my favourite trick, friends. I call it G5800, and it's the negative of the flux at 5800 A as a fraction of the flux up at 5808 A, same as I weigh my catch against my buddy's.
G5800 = -0.96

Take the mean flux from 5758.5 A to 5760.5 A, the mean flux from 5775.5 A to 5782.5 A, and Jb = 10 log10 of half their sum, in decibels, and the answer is 4.51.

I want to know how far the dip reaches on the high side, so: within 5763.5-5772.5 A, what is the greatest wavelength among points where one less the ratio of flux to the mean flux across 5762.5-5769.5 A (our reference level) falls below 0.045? 5772 A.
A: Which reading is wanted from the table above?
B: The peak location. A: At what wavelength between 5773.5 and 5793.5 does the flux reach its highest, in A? 5774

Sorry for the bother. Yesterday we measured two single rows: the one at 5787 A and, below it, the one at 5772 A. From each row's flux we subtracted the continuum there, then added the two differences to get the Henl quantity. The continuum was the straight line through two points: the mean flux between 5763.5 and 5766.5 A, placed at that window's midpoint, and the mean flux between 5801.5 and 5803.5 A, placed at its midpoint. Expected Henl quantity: -0.25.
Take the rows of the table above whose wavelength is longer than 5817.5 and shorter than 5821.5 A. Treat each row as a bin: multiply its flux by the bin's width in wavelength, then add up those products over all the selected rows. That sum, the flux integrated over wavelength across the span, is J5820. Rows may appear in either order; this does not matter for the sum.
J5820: 12.0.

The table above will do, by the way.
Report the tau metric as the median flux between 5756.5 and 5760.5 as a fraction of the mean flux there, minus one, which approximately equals 0.000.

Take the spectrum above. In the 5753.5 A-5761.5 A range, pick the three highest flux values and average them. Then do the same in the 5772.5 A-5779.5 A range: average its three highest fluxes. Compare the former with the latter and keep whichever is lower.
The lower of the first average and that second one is 2.95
